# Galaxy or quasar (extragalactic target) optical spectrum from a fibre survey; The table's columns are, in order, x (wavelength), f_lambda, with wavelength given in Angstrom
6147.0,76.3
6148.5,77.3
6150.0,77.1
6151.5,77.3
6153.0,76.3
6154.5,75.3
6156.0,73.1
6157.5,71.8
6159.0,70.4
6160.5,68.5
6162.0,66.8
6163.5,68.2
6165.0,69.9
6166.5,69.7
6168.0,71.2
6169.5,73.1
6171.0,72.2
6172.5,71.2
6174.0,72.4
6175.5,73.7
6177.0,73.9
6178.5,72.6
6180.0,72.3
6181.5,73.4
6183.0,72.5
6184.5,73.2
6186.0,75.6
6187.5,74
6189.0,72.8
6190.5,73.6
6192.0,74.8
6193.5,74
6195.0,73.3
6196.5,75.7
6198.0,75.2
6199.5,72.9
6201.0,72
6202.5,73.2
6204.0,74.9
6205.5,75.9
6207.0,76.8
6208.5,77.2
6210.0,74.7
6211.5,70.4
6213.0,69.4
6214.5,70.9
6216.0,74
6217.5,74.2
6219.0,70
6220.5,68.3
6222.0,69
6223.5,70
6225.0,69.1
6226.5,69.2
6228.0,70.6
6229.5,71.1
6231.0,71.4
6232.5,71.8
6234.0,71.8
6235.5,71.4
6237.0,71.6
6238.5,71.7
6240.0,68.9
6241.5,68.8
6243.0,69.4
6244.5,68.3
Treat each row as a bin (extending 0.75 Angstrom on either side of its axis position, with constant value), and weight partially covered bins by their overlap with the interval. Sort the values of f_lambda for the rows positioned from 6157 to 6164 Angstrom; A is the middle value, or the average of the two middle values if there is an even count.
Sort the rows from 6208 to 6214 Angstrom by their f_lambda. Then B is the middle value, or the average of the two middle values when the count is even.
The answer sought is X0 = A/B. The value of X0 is 0.94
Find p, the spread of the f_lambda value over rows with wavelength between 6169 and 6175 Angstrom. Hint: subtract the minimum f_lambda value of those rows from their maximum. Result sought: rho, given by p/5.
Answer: 0.38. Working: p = 1.9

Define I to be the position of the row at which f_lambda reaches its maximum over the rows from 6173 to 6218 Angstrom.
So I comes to 6208.5 Angstrom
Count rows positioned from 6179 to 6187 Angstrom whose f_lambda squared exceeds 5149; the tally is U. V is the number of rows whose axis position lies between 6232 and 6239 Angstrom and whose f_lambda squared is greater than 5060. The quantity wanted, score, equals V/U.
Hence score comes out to 1.0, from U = 5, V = 5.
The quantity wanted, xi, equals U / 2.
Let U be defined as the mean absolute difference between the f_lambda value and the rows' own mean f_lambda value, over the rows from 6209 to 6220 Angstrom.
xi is 1.0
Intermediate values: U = 2.0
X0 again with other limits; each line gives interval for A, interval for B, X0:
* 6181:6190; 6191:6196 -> 0.99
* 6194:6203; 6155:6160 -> 1.02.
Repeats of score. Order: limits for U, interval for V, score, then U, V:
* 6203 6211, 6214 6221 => 0.4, 5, 2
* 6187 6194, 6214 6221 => 0.4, 5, 2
